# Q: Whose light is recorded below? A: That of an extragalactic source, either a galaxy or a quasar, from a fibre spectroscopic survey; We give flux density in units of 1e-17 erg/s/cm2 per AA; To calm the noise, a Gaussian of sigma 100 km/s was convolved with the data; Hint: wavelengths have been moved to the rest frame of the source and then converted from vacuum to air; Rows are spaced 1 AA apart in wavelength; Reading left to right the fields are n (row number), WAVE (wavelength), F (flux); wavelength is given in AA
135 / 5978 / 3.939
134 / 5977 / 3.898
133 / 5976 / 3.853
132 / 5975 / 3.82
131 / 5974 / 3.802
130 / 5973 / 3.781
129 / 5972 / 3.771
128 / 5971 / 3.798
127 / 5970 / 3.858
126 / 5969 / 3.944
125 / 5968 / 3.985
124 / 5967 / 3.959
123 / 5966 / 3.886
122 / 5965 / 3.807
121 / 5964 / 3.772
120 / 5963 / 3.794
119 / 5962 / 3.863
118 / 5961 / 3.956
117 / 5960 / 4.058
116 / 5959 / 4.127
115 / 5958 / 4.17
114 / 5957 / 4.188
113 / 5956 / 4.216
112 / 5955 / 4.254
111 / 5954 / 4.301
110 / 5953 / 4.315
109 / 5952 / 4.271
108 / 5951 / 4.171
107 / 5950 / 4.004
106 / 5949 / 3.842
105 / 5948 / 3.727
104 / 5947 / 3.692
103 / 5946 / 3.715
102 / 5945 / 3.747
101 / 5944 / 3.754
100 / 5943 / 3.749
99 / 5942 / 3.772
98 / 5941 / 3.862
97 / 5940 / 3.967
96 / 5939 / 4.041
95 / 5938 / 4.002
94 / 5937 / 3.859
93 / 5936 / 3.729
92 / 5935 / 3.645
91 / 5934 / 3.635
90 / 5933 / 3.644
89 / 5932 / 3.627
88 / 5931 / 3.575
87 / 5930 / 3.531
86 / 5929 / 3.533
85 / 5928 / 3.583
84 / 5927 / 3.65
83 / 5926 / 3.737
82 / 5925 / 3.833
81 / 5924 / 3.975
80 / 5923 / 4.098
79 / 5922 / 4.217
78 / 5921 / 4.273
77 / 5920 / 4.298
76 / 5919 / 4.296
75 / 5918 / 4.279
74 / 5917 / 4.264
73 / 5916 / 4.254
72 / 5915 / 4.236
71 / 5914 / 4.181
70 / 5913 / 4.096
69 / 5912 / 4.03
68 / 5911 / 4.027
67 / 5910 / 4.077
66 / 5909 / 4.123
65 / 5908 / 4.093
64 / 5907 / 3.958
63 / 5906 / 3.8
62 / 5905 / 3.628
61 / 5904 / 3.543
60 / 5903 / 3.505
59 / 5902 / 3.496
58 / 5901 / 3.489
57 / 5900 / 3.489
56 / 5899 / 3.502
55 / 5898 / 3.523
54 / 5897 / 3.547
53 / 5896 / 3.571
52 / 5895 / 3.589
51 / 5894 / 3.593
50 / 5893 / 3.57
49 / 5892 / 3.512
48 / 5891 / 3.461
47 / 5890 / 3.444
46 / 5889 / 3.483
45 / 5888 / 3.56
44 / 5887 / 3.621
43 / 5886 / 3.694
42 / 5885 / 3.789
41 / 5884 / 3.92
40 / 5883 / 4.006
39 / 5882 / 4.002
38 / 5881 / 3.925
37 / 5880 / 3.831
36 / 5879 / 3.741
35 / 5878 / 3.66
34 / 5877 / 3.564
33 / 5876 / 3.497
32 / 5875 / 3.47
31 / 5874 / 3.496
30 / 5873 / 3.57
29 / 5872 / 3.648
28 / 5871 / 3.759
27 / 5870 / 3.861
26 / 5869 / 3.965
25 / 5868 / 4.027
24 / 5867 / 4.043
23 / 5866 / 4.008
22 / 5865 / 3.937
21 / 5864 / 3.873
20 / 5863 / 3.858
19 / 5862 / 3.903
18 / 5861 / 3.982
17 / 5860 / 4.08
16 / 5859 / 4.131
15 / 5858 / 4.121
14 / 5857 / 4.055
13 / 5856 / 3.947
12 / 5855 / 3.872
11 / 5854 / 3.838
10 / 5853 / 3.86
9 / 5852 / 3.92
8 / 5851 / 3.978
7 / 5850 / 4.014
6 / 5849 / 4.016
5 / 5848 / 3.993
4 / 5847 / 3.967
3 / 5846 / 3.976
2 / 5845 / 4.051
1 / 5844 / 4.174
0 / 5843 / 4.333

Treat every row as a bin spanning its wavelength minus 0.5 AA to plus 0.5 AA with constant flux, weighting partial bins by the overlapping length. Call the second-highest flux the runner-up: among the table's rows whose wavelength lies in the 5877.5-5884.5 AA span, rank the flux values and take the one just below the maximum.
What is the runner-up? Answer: 4.002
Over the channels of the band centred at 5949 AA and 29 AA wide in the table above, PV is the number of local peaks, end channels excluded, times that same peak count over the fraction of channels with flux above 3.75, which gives 12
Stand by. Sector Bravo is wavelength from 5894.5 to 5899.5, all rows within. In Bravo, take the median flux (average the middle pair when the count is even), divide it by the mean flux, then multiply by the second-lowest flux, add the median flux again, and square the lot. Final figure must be 50.0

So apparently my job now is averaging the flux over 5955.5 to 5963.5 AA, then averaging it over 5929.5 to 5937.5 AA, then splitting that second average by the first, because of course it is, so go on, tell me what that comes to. 0.90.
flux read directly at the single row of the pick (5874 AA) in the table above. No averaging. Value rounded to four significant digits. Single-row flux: 3.496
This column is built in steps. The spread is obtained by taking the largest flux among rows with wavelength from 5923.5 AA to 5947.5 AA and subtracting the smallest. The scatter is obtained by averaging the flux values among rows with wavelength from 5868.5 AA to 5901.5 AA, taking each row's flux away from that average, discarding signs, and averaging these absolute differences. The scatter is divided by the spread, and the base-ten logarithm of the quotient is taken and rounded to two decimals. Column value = -0.55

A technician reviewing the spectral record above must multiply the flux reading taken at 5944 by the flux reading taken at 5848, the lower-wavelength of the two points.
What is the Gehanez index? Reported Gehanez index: 15.0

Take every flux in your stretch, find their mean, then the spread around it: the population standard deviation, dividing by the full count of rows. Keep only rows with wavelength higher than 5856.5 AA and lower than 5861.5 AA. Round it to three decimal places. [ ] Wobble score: 0.054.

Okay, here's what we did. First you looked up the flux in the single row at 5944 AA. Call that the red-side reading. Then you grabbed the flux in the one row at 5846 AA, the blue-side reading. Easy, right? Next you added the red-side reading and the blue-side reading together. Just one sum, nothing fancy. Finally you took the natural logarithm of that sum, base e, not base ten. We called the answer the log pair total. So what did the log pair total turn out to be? 2.045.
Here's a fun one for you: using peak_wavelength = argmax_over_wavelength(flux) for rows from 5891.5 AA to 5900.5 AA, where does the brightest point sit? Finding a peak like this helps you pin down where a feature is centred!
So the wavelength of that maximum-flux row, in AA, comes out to 5894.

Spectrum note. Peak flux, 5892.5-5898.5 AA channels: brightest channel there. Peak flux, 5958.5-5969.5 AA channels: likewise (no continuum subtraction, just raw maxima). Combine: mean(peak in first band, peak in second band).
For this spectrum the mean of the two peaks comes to 3.86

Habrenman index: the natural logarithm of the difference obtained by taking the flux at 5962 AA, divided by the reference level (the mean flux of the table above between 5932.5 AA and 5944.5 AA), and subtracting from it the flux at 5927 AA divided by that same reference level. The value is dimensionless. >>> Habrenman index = -2.9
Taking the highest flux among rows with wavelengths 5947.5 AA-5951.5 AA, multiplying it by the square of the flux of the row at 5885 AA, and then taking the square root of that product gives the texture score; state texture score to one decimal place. 7.7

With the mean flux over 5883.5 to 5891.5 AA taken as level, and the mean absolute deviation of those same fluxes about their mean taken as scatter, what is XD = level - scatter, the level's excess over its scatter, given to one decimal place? 3.5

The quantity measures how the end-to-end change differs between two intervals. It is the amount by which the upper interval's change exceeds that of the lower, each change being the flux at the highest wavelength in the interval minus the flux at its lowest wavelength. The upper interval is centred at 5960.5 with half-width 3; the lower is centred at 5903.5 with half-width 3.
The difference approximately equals -0.69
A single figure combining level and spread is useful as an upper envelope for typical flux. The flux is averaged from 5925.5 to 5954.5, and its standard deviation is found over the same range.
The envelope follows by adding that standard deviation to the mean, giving 4.04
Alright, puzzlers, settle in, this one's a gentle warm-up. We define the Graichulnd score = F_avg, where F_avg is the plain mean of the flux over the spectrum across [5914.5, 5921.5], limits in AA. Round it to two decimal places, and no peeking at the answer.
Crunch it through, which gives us 4.27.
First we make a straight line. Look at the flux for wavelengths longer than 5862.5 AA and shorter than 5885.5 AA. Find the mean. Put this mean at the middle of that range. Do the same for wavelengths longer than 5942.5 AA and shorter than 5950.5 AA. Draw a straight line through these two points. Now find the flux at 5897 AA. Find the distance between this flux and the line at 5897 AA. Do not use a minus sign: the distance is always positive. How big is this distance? 0.25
